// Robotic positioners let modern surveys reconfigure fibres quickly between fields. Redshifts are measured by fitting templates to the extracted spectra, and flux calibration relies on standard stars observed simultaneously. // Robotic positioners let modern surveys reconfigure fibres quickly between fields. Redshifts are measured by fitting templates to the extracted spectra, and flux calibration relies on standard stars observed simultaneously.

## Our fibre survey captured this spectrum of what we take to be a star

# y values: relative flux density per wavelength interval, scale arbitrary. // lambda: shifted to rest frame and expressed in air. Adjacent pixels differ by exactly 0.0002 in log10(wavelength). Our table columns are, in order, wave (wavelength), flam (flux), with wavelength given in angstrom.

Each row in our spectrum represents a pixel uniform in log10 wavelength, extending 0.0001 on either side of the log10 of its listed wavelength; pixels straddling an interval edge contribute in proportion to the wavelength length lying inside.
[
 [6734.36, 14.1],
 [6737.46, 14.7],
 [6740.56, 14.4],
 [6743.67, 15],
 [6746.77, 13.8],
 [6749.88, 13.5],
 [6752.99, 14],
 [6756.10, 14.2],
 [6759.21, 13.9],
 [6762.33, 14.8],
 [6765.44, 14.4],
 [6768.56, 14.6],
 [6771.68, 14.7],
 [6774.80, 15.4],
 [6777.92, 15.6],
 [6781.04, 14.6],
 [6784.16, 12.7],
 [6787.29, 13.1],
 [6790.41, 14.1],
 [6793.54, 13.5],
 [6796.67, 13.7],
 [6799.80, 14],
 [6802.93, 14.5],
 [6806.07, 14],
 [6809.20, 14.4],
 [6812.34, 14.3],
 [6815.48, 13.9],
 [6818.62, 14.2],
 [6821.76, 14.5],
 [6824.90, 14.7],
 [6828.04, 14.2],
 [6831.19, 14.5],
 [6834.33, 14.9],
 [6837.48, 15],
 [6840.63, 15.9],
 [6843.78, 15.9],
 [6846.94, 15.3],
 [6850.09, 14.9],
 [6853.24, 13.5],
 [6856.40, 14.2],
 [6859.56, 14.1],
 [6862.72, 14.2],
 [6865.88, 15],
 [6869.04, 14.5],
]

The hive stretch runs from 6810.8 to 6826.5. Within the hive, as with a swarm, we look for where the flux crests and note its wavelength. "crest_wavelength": 6824.90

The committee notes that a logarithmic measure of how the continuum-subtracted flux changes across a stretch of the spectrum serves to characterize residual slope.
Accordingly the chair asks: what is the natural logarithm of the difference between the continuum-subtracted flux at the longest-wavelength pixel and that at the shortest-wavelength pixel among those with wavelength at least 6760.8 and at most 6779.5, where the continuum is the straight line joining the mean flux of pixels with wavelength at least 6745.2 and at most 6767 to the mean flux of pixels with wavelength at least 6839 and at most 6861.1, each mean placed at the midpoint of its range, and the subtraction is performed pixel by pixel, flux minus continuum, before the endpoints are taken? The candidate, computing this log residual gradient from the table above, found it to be -0.4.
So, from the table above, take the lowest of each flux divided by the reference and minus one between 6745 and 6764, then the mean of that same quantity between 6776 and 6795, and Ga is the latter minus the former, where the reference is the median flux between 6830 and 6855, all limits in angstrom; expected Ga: 0.03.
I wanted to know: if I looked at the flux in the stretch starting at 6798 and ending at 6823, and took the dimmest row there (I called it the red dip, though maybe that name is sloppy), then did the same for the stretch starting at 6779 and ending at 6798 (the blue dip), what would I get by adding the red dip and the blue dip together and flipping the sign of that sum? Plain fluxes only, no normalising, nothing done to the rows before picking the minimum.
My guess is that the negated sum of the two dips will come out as -26.6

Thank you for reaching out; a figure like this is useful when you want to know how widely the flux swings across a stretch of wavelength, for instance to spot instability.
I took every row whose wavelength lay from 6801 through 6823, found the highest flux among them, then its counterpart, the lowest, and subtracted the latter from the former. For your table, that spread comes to 0.6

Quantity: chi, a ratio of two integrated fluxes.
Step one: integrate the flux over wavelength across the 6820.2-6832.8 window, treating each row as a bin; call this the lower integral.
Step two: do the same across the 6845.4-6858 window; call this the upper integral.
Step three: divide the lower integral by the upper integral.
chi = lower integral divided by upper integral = 1.00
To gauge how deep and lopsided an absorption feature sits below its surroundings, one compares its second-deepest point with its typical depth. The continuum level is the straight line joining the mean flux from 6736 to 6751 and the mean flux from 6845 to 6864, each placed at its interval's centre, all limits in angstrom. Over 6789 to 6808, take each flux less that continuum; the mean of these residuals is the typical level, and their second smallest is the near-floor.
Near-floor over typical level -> 1.7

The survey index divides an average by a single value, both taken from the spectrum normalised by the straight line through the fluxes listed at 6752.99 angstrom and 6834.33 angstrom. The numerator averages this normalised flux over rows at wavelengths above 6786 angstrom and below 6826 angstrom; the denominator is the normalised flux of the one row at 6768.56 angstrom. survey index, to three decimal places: 0.936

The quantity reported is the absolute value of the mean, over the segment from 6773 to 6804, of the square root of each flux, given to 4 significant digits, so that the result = 3.756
